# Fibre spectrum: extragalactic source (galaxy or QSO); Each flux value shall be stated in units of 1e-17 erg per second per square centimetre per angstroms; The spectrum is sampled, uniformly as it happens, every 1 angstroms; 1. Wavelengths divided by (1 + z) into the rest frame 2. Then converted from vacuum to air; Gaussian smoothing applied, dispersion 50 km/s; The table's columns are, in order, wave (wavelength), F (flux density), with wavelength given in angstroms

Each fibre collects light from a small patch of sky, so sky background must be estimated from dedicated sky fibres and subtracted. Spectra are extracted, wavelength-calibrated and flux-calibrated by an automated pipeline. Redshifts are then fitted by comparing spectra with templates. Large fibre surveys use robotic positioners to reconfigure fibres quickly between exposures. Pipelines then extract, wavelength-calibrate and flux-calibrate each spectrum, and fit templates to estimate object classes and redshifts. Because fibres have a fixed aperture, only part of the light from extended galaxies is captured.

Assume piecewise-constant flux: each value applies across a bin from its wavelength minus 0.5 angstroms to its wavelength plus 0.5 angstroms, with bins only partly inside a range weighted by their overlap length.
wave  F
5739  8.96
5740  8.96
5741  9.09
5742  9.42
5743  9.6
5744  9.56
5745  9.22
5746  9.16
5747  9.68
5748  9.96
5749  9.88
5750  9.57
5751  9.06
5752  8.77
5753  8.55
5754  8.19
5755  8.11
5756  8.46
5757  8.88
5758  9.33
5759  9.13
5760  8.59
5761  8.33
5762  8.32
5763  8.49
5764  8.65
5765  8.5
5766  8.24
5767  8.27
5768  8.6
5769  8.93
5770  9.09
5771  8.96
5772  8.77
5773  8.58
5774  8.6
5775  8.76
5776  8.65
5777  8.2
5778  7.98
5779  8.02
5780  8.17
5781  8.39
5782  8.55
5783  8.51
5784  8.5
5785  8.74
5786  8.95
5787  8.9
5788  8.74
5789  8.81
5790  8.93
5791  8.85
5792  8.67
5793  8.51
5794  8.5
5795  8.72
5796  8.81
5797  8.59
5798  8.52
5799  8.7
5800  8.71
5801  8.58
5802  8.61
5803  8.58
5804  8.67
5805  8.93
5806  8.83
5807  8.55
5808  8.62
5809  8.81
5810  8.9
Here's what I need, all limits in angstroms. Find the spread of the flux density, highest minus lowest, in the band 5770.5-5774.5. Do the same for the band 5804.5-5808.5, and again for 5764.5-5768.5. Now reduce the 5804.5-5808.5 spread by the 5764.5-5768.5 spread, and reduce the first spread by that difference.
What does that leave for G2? 0.4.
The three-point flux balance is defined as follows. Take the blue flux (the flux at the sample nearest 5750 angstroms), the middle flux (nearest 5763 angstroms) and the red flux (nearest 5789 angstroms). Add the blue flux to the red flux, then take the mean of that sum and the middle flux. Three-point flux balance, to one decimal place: 13.4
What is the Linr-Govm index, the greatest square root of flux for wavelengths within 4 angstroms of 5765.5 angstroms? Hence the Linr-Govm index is 2.99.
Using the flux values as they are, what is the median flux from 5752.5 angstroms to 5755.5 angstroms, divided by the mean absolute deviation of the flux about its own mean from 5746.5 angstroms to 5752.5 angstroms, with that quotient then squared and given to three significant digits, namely 462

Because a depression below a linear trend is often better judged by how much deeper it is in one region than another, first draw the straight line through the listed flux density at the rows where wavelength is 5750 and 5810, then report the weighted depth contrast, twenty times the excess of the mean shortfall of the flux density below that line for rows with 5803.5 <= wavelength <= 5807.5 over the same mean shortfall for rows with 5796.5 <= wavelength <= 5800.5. -3.9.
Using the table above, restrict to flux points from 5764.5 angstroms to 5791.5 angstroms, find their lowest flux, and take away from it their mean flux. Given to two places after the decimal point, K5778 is -0.62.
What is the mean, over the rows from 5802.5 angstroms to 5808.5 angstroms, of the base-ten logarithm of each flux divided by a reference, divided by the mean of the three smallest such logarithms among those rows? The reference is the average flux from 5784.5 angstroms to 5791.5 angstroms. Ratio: 0.57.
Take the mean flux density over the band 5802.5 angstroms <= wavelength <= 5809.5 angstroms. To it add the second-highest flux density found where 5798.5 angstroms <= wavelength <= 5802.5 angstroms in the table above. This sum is 17.4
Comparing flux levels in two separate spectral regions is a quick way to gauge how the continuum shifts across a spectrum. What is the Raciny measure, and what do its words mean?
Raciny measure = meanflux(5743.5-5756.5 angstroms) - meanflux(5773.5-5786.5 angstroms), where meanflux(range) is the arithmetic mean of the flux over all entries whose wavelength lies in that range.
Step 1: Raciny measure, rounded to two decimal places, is 0.63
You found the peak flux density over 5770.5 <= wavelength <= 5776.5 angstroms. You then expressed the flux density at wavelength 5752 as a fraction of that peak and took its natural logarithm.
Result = -0.021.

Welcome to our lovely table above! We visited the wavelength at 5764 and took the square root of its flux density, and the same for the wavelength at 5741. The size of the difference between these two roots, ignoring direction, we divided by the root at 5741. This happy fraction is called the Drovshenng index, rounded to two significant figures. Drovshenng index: 0.025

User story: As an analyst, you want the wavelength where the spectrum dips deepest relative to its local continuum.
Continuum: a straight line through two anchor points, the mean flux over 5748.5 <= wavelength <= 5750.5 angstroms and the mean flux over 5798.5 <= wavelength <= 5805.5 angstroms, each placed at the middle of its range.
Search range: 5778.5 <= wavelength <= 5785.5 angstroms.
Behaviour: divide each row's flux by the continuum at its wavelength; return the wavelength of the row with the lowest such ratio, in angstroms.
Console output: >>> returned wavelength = 5779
